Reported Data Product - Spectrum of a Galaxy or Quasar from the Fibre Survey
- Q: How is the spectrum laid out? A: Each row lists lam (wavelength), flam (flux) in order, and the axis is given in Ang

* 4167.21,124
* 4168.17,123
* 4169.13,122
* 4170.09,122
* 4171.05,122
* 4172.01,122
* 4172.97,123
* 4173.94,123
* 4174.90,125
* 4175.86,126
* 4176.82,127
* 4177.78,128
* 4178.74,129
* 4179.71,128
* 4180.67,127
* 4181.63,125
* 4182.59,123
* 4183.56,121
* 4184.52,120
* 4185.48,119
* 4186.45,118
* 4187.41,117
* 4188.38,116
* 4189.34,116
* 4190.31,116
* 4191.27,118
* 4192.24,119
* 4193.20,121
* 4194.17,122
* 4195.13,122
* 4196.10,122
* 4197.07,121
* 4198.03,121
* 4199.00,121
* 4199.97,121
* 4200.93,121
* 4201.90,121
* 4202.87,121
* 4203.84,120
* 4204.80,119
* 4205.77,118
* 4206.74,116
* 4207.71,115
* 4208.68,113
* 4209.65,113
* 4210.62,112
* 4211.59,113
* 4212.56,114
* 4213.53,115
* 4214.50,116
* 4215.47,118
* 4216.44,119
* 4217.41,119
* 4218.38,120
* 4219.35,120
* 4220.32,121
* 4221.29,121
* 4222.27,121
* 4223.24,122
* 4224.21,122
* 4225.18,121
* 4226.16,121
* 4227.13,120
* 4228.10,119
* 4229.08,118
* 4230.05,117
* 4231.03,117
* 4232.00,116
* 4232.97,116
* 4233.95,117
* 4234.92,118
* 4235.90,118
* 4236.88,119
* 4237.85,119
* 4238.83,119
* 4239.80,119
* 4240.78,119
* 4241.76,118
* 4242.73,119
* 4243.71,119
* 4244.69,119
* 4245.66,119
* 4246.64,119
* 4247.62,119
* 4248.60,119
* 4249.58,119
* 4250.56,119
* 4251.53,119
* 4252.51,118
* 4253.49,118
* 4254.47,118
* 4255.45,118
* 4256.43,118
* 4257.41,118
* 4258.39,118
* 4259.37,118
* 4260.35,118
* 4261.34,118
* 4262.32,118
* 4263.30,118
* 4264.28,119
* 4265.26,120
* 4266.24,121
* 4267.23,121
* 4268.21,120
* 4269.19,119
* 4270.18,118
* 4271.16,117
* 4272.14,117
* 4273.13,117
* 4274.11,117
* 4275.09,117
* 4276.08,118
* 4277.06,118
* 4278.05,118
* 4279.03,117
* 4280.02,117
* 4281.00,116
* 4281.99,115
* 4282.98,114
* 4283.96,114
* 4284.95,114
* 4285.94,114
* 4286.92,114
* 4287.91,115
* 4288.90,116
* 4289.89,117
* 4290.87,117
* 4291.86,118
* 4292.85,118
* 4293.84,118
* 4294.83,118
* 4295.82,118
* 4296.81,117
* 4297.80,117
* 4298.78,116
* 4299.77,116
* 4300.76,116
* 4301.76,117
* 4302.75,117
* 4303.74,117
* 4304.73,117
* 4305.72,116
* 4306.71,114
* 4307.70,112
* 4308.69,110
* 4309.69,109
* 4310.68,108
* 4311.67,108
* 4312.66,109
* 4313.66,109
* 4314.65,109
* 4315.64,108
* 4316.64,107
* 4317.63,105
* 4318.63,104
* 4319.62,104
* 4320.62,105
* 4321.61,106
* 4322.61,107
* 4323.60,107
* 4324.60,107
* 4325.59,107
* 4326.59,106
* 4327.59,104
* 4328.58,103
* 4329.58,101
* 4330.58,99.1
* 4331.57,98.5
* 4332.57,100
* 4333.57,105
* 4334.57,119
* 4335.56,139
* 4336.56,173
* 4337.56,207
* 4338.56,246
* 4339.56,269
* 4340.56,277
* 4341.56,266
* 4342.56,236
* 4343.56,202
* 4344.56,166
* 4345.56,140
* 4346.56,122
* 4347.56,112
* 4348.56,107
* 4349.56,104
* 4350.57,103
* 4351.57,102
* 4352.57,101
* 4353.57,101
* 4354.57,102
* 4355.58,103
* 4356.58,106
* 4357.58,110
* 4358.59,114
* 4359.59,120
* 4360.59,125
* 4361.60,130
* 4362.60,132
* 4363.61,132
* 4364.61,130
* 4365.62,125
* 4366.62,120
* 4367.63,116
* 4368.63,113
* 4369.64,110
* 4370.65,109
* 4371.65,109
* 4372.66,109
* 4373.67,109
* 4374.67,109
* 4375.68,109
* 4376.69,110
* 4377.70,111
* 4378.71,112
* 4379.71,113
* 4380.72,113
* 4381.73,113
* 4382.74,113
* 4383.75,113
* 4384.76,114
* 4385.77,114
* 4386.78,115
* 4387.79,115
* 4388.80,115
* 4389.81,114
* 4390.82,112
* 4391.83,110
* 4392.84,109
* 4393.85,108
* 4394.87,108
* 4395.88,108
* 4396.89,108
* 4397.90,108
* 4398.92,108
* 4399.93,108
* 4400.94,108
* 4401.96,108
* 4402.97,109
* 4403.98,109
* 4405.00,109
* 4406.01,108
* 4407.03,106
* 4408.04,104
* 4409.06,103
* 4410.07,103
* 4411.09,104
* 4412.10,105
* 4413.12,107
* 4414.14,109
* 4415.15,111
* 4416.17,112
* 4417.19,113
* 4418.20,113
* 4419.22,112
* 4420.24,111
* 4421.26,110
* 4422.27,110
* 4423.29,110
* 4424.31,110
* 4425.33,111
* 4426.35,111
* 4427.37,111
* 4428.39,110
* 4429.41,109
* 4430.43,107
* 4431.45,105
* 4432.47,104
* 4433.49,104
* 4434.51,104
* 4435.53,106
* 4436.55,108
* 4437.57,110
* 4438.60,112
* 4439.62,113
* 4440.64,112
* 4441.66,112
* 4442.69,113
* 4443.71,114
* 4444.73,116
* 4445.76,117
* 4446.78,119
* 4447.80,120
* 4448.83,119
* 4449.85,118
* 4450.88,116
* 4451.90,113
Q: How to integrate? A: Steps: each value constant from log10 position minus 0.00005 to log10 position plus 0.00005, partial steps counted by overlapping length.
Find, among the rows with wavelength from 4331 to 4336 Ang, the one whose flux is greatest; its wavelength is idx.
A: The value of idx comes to 4335.56 Ang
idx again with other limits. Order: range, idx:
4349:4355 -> 4349.56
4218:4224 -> 4223.24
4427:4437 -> 4427.37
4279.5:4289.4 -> 4280.02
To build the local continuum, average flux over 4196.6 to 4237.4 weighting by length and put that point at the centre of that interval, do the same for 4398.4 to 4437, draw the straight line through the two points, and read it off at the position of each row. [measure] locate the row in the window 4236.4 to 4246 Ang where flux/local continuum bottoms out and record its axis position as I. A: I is 4241.76 Ang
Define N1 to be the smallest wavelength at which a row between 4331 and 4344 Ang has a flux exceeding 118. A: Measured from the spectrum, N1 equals 4334.57 Ang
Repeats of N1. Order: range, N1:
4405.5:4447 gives 4446.78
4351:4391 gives 4359.59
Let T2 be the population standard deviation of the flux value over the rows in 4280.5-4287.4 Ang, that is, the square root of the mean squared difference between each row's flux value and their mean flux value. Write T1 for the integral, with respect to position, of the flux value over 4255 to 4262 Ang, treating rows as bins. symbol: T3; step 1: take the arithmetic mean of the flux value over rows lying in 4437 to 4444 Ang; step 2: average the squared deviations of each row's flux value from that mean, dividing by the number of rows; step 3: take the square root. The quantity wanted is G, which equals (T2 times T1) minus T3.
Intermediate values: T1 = 825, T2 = 0.7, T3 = 1.2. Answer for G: 600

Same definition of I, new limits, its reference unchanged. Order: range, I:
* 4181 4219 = 4210.62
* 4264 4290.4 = 4282.98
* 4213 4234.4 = 4213.53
